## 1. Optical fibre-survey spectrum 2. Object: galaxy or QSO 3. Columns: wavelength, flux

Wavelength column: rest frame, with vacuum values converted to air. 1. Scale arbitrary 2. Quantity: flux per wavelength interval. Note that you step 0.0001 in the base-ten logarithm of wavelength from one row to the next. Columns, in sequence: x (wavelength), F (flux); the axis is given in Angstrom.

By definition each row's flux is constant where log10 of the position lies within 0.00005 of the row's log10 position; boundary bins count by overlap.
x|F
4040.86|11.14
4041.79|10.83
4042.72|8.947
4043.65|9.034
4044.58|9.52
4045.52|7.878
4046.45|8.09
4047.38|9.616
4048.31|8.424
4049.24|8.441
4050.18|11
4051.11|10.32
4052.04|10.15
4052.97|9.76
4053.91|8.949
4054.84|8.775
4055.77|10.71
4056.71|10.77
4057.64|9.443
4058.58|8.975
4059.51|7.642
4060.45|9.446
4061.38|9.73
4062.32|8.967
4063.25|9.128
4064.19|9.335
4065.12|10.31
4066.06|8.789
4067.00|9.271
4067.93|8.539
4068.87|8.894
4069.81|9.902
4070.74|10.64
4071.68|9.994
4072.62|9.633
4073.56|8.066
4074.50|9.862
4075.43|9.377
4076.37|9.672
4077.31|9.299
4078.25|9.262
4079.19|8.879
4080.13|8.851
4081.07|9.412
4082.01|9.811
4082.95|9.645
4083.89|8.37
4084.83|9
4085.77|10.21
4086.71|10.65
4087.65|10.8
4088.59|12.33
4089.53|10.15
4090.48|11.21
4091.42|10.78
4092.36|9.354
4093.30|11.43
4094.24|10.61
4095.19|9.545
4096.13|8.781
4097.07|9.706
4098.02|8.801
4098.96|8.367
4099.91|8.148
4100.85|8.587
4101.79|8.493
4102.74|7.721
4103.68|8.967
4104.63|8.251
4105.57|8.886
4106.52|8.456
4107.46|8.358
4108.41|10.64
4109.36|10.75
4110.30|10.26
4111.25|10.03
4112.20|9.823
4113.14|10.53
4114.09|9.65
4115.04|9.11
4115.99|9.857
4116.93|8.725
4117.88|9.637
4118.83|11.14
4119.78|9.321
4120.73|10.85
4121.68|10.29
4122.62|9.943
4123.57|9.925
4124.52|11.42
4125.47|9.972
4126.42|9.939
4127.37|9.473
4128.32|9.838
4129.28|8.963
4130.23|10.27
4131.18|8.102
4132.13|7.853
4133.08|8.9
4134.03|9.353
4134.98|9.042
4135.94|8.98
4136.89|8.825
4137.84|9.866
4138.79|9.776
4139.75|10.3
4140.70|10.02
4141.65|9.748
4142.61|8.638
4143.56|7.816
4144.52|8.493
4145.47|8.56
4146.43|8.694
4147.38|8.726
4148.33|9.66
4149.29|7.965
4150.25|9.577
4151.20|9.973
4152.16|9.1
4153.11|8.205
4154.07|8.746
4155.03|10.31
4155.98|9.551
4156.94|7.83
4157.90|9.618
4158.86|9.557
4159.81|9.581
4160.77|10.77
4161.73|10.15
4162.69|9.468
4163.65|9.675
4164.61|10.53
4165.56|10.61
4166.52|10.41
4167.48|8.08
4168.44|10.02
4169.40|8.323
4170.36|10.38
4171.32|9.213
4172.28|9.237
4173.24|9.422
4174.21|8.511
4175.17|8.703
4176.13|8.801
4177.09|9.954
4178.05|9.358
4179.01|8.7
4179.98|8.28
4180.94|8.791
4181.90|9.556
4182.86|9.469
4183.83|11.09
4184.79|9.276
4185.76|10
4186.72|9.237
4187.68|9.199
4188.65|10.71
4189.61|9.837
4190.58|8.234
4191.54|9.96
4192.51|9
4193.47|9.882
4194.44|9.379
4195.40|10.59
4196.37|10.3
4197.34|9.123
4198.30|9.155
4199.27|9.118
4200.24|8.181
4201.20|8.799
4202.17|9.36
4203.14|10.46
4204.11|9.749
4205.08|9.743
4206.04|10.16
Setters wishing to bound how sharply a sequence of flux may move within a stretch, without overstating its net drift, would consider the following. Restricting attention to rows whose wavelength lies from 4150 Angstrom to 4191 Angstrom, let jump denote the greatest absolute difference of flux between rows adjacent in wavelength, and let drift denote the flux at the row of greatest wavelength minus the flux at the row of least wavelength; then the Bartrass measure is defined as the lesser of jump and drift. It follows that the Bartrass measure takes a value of -1.3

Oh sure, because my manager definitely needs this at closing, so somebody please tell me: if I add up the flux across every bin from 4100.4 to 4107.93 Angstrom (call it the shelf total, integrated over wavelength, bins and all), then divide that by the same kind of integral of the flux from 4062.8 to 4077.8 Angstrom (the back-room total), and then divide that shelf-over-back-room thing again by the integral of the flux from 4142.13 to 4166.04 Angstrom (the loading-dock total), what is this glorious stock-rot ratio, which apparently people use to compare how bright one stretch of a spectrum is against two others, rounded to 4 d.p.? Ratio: 0.0020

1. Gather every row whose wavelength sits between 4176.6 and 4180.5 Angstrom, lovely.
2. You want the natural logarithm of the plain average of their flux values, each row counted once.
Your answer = 2.21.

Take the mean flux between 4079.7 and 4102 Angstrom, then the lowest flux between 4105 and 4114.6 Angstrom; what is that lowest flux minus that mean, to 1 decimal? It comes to -1.4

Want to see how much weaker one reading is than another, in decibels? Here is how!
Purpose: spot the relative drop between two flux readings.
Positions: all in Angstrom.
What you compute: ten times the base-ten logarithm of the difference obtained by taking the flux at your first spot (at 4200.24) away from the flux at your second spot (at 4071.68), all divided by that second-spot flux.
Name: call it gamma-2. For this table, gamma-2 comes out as -7.4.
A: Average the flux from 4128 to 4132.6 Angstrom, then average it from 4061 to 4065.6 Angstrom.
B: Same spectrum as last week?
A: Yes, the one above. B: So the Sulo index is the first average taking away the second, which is -0.5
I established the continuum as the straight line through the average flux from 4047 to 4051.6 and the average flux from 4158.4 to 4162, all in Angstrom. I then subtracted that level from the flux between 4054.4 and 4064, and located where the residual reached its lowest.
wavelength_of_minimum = 4059.51 Angstrom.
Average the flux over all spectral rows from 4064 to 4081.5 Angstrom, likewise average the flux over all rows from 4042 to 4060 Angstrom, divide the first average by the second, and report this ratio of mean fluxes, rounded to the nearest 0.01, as 1.01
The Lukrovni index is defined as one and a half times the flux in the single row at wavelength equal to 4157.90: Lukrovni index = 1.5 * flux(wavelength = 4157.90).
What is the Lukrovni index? 14.4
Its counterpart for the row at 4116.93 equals 13.1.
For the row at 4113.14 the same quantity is 15.8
